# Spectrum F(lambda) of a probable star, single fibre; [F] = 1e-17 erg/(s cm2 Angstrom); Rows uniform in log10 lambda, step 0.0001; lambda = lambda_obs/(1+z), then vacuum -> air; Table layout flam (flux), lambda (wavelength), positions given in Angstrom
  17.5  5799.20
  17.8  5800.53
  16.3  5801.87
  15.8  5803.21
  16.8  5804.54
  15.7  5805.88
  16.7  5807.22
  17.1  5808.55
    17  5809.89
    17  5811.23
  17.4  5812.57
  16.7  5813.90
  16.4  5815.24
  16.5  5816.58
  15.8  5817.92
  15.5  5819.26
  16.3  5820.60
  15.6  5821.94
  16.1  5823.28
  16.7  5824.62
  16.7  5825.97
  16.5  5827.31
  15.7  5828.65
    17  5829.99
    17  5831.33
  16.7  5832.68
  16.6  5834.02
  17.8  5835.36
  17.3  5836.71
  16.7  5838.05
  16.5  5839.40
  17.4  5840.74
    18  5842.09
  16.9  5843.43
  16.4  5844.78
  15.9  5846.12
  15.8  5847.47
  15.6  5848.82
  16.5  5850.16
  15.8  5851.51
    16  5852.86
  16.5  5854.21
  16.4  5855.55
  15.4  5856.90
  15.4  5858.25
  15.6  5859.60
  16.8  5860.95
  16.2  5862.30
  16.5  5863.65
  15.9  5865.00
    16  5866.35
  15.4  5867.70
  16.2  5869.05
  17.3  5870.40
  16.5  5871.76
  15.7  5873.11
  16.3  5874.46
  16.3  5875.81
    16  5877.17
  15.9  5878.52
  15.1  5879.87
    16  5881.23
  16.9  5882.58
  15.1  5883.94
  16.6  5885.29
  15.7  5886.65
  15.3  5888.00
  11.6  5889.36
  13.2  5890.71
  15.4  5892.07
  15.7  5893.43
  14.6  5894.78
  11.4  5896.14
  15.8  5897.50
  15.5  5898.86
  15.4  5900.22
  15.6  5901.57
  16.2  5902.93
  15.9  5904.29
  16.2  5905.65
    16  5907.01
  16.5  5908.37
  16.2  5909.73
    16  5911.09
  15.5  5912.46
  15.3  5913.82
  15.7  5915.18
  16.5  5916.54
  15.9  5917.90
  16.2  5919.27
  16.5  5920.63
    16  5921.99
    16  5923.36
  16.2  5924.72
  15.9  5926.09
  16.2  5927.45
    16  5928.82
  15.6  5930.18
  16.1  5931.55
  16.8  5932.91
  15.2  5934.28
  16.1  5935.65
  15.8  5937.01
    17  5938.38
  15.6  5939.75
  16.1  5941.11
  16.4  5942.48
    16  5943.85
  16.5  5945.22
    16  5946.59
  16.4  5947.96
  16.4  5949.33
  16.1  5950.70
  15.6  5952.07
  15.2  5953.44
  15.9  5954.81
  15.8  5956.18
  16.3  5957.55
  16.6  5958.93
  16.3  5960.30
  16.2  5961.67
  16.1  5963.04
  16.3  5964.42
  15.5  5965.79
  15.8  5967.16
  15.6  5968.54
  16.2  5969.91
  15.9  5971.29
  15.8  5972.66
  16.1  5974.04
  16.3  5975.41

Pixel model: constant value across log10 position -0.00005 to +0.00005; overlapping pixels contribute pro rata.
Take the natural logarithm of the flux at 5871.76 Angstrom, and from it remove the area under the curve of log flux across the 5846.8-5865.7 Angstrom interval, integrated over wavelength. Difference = -49.6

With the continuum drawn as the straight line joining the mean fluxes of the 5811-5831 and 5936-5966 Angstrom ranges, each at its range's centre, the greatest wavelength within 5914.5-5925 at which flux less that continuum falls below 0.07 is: 5924.72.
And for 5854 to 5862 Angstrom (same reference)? 5859.60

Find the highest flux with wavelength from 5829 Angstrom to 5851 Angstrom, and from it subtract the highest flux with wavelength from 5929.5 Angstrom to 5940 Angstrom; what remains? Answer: 1.0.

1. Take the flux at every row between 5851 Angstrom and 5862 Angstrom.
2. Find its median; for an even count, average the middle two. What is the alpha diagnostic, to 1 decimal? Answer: 15.9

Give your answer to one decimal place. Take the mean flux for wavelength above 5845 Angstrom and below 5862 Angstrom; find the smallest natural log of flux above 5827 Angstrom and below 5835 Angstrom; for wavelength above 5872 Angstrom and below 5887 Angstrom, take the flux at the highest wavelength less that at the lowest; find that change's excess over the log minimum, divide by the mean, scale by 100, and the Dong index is -17.2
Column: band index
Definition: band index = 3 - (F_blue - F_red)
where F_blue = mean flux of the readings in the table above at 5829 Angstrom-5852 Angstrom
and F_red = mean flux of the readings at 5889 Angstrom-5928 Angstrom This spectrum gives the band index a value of 1.8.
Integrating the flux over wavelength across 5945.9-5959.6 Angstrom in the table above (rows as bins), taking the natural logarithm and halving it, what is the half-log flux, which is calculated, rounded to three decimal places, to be 2.696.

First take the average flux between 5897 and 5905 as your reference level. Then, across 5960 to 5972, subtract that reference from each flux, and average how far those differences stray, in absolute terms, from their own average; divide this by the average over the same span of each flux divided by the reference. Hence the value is 0.25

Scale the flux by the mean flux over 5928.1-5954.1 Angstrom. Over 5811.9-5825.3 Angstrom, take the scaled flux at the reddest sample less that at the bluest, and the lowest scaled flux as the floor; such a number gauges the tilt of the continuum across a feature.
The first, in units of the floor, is -0.045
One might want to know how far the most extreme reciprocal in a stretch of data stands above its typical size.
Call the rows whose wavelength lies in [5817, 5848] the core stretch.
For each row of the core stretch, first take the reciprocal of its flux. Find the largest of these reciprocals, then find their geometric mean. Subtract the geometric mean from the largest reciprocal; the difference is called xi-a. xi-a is 0.0041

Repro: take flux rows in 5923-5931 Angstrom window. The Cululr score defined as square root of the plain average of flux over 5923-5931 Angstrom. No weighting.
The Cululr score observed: 4.00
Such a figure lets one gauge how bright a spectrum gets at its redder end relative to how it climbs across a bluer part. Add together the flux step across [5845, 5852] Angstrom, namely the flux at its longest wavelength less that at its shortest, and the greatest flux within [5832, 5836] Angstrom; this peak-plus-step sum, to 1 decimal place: 17.7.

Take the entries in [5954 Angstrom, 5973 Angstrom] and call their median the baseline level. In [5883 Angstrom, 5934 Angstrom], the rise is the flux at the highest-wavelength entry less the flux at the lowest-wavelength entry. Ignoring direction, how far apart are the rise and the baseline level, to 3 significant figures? 14.3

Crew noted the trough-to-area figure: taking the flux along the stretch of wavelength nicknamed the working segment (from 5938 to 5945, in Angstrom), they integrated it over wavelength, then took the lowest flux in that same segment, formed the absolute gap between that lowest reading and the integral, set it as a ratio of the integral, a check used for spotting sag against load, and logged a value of 0.86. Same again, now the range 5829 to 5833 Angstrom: 0.75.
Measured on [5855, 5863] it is 0.88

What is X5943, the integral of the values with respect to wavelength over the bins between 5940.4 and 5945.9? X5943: 89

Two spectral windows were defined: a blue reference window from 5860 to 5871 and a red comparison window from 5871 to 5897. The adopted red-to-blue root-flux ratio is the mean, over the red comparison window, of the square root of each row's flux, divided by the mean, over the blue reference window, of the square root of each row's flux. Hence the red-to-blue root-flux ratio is 0.97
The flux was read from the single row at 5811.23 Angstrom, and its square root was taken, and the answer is 4.12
